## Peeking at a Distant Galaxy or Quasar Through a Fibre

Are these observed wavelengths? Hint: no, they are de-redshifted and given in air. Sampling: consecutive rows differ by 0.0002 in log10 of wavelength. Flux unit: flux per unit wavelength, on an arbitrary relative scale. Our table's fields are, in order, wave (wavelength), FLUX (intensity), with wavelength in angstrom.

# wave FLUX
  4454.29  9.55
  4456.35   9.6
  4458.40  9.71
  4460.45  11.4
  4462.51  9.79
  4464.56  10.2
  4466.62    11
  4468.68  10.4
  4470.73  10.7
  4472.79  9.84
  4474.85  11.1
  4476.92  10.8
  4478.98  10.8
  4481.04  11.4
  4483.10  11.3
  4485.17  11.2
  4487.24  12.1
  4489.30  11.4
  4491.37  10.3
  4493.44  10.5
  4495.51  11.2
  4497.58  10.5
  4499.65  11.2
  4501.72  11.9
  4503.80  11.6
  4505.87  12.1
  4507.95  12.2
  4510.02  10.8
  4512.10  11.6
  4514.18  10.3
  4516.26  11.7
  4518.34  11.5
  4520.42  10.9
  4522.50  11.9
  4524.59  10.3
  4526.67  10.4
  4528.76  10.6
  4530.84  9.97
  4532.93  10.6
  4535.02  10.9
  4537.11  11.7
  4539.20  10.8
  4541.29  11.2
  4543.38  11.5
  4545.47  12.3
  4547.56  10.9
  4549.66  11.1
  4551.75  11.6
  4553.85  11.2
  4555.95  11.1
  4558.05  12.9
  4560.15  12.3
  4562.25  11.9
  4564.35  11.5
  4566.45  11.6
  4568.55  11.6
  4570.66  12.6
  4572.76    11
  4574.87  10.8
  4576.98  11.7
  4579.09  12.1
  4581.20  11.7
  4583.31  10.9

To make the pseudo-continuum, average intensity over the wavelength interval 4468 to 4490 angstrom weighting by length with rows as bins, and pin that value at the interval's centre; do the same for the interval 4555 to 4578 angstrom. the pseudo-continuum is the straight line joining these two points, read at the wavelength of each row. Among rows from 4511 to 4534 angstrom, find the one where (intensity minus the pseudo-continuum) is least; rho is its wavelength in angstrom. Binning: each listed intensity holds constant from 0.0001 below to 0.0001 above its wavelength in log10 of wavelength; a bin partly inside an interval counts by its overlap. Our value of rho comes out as 4530.84 angstrom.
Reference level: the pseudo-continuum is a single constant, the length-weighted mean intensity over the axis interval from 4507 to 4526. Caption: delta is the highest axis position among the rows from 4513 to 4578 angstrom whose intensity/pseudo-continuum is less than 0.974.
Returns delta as 4574.87 angstrom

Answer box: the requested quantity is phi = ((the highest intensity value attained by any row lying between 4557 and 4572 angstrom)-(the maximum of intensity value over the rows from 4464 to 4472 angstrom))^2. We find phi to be 3.6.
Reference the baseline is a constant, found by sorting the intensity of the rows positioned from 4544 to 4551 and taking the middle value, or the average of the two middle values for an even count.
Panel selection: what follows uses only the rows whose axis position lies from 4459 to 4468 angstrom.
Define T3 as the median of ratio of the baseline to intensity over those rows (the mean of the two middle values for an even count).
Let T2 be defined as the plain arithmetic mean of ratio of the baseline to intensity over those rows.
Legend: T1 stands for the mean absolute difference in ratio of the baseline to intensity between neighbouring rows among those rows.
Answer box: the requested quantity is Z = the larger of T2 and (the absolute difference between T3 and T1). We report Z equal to 1.05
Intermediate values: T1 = 0.095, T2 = 1.05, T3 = 1.05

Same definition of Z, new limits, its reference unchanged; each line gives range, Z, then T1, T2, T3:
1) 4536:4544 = 0.98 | 0.047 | 0.98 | 0.98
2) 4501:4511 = 0.95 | 0.047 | 0.95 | 0.93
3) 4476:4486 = 1.00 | 0.018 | 1.00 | 0.99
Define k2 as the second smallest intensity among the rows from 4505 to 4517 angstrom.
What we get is 10.8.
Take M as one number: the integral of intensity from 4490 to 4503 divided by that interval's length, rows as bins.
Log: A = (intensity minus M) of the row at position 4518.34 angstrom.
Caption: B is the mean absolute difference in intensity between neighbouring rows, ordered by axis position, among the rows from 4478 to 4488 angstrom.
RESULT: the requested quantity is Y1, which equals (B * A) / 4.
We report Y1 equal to 0.058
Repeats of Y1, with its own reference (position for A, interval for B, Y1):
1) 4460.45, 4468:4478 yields 0.076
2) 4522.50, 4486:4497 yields 0.160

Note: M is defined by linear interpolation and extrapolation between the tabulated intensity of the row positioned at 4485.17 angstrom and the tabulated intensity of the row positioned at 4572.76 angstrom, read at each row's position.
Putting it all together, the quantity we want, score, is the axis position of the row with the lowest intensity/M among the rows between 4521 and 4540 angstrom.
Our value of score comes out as 4530.84 angstrom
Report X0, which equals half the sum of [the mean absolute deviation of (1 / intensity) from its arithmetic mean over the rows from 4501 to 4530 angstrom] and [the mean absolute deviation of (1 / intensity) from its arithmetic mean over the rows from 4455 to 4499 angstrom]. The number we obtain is 0.0049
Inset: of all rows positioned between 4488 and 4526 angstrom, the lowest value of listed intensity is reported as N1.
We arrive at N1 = 10.3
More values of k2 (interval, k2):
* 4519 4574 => 10.3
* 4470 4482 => 10.7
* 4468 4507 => 10.3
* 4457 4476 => 9.79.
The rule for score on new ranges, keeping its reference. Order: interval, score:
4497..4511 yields 4497.58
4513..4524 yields 4514.18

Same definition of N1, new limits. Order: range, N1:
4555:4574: 11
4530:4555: 9.97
